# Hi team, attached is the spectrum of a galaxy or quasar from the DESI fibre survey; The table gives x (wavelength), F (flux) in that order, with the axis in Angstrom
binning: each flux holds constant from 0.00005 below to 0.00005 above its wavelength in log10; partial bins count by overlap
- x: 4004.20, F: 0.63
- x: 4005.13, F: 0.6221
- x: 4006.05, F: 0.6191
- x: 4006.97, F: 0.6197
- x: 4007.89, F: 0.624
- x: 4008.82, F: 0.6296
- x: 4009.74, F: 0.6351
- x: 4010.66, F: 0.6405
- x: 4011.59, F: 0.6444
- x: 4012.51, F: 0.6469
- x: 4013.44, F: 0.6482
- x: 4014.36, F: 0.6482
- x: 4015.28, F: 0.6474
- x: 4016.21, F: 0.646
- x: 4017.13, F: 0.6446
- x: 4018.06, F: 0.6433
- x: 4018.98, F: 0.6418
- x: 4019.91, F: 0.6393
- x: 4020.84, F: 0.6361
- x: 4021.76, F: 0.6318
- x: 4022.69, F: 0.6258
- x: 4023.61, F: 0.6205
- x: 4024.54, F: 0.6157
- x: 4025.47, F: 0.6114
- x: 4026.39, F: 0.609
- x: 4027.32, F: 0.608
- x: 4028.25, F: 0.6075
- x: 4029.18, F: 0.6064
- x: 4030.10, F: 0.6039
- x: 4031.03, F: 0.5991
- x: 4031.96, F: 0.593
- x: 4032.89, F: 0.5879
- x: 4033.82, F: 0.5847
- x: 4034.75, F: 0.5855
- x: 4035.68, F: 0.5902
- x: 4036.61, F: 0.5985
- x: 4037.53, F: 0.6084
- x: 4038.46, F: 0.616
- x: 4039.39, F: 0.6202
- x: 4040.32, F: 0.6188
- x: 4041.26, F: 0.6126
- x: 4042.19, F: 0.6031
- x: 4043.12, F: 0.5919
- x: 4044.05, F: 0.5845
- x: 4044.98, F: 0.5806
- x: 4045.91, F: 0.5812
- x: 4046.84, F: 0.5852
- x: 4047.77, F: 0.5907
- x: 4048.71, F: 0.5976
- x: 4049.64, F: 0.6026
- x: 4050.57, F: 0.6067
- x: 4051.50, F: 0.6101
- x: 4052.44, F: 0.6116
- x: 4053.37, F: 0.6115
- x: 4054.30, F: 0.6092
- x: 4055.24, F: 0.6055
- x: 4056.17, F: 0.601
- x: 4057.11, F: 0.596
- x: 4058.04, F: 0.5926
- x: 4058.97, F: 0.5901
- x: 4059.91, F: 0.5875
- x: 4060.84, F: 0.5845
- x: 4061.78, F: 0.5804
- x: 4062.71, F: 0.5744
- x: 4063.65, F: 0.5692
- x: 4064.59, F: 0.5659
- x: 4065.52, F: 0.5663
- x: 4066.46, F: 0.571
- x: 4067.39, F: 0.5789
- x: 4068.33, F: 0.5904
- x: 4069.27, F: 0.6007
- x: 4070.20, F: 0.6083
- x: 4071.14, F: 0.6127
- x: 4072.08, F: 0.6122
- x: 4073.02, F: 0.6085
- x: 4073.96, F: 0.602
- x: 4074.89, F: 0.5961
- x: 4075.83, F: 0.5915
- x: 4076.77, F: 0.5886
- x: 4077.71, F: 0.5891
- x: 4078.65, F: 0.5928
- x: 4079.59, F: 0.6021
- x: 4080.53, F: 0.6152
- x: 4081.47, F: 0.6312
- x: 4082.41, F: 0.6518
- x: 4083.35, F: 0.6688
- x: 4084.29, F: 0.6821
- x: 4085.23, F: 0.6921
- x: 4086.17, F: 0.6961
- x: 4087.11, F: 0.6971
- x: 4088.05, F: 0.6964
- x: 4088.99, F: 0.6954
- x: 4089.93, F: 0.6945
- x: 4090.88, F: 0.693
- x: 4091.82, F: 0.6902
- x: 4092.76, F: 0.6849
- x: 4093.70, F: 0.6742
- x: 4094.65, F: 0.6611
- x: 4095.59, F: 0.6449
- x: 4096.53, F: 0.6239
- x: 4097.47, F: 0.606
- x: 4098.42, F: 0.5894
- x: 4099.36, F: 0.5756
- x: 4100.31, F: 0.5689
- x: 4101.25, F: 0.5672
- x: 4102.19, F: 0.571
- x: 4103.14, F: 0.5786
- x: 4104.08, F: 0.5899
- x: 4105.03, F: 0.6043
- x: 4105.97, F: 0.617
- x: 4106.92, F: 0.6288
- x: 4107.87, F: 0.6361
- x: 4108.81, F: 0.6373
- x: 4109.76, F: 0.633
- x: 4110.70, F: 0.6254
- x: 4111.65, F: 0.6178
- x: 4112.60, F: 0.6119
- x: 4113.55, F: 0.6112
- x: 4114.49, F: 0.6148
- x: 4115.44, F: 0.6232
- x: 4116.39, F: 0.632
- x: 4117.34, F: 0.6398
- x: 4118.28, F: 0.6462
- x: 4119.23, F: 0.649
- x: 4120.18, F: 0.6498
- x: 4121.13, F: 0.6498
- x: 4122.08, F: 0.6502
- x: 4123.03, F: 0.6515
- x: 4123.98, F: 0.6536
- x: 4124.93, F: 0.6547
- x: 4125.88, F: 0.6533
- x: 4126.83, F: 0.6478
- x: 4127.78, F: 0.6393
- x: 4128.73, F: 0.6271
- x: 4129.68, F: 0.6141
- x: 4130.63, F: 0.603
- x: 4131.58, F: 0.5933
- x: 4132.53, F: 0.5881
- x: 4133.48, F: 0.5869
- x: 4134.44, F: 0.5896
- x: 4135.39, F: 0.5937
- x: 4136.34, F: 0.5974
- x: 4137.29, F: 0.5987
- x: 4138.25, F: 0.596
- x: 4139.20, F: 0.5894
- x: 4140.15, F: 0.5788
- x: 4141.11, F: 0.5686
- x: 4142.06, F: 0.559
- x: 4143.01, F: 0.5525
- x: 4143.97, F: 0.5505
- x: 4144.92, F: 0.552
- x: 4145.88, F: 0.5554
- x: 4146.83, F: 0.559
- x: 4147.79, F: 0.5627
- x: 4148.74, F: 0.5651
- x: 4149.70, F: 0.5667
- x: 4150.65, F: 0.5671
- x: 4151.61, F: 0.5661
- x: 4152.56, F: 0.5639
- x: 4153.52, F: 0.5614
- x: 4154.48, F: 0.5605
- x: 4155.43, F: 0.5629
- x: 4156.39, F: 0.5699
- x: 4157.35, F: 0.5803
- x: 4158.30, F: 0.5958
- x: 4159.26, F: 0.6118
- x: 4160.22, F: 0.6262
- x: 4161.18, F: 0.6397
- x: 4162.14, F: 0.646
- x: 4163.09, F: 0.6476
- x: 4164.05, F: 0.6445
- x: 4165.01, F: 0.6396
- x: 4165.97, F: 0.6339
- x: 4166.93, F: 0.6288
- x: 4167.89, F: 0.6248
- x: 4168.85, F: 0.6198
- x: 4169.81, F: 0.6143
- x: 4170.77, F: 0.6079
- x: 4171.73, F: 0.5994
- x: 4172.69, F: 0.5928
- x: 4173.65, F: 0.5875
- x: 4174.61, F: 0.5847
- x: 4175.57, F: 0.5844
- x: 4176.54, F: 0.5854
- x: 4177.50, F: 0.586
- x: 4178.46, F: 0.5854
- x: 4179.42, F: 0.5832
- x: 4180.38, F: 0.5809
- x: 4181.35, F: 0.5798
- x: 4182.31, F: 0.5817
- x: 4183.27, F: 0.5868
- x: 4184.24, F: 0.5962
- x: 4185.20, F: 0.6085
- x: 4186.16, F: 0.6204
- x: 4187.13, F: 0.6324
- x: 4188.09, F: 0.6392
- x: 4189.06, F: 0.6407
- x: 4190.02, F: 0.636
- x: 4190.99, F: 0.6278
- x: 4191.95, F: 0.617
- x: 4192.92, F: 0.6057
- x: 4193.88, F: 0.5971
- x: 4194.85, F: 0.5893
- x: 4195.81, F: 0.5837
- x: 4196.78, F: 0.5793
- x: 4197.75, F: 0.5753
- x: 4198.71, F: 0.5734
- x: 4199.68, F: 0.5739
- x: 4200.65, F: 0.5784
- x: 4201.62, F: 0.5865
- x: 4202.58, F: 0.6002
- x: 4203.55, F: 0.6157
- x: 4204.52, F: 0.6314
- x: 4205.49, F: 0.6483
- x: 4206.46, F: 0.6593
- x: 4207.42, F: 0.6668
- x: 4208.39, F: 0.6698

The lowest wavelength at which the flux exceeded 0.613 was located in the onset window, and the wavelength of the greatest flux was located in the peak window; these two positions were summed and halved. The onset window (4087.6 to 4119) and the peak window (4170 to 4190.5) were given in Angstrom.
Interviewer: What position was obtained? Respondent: 4138.6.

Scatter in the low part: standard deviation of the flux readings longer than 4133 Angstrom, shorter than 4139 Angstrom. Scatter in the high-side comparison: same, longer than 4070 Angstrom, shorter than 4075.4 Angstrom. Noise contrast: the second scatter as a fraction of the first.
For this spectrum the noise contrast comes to 1.4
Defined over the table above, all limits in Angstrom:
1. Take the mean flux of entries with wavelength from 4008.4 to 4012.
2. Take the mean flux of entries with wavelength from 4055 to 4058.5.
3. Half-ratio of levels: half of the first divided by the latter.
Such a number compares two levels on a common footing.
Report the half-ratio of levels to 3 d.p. 0.532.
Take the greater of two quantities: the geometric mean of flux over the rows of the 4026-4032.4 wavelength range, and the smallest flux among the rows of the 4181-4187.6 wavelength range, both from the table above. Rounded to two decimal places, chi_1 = 0.60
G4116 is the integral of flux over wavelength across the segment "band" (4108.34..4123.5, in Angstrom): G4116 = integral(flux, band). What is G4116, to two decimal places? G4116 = 9.61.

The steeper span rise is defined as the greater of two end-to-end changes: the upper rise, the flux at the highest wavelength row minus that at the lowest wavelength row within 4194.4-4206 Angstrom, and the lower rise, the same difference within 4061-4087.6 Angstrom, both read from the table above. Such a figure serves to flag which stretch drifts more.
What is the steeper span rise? 0.12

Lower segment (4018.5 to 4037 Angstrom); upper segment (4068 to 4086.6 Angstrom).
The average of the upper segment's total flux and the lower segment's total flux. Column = 12.3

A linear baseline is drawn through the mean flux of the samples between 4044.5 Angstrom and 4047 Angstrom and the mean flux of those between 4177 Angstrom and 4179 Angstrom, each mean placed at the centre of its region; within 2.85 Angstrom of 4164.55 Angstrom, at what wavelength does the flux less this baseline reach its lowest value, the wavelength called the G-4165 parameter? 4166.93 Angstrom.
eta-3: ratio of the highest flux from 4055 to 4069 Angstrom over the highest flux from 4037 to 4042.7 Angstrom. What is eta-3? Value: 0.98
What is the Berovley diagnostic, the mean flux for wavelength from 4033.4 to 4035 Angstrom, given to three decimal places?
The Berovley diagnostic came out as 0.585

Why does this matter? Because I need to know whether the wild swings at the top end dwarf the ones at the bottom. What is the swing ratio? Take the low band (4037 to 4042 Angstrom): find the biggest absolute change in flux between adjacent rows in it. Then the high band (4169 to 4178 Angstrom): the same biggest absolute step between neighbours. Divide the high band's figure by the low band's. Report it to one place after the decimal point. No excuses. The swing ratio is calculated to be 1.1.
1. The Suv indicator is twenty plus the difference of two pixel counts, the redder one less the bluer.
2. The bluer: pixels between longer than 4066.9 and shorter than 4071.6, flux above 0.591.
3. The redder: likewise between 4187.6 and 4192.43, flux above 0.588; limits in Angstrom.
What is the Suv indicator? 22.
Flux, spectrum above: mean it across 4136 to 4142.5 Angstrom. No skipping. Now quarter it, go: 0.146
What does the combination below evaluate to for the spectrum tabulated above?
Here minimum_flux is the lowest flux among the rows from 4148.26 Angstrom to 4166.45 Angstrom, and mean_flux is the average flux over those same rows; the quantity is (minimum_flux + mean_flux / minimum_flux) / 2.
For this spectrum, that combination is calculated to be 0.813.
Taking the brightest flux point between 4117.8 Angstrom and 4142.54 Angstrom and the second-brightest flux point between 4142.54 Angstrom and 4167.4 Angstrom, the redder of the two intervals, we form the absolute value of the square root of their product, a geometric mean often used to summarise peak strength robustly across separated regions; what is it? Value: 0.650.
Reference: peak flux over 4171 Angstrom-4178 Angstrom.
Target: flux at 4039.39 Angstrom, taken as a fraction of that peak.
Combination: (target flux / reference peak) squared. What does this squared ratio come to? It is 1.07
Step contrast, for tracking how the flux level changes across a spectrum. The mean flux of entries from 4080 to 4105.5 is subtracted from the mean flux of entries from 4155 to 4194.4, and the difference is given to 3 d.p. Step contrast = -0.034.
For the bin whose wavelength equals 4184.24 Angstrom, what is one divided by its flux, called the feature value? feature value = 1.68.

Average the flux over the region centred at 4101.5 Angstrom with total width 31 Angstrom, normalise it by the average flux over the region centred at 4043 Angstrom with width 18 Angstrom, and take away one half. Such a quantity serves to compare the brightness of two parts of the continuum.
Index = 0.56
